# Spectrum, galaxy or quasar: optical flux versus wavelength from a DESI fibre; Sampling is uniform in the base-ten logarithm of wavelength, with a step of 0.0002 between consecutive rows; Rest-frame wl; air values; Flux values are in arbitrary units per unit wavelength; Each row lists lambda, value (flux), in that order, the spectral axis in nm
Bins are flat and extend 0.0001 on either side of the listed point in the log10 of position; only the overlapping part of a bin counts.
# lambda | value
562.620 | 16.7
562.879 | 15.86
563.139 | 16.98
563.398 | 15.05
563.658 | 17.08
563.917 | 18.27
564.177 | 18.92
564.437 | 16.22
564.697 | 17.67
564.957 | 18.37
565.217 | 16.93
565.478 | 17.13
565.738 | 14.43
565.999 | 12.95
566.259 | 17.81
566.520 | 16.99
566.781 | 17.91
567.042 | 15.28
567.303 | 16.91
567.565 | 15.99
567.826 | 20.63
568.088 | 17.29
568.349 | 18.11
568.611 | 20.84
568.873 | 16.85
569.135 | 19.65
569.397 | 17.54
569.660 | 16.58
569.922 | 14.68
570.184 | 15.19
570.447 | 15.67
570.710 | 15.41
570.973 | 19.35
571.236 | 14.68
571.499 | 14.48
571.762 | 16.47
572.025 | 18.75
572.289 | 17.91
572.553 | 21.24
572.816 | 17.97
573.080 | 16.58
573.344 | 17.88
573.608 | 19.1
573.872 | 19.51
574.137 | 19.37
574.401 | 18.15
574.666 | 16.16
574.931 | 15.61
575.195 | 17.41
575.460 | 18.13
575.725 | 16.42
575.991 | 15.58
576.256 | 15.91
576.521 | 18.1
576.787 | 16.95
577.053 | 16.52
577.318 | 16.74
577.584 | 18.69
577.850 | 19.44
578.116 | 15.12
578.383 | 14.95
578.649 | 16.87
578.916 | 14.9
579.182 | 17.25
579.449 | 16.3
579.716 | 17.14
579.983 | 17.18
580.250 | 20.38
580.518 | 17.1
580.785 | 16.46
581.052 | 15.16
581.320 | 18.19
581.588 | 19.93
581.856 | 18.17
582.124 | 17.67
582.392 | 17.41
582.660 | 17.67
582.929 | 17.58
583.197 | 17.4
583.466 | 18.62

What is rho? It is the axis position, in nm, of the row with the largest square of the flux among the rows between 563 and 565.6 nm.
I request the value 564.177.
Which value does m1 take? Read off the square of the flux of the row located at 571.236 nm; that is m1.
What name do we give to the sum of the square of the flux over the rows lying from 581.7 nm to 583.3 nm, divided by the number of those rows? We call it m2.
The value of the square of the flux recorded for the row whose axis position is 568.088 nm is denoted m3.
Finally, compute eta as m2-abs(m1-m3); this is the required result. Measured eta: 228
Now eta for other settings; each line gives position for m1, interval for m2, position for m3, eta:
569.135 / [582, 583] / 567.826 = 270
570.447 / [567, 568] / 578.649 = 261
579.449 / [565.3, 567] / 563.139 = 243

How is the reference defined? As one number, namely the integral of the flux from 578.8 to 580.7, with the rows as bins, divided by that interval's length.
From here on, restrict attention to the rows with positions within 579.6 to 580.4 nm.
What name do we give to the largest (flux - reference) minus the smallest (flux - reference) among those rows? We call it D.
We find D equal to 3.2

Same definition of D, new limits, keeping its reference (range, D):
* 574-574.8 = 3.2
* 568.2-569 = 4.0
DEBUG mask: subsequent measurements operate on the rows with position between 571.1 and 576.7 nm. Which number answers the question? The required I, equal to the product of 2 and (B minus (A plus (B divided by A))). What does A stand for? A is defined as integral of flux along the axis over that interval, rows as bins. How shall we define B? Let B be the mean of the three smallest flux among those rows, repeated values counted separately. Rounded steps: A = 97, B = 14.9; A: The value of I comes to -165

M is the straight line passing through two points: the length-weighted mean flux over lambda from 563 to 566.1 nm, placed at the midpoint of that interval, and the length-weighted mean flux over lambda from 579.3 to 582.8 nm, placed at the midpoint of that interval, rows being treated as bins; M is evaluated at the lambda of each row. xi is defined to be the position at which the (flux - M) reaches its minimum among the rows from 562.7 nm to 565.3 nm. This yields 563.398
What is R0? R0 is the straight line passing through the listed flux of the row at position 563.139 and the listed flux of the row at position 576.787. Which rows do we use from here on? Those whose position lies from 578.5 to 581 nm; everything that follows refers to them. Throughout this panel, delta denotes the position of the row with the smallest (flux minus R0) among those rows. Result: 578.916 nm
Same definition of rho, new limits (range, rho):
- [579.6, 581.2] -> 580.250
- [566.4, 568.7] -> 568.611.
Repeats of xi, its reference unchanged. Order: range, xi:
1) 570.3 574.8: 571.499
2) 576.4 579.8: 578.916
